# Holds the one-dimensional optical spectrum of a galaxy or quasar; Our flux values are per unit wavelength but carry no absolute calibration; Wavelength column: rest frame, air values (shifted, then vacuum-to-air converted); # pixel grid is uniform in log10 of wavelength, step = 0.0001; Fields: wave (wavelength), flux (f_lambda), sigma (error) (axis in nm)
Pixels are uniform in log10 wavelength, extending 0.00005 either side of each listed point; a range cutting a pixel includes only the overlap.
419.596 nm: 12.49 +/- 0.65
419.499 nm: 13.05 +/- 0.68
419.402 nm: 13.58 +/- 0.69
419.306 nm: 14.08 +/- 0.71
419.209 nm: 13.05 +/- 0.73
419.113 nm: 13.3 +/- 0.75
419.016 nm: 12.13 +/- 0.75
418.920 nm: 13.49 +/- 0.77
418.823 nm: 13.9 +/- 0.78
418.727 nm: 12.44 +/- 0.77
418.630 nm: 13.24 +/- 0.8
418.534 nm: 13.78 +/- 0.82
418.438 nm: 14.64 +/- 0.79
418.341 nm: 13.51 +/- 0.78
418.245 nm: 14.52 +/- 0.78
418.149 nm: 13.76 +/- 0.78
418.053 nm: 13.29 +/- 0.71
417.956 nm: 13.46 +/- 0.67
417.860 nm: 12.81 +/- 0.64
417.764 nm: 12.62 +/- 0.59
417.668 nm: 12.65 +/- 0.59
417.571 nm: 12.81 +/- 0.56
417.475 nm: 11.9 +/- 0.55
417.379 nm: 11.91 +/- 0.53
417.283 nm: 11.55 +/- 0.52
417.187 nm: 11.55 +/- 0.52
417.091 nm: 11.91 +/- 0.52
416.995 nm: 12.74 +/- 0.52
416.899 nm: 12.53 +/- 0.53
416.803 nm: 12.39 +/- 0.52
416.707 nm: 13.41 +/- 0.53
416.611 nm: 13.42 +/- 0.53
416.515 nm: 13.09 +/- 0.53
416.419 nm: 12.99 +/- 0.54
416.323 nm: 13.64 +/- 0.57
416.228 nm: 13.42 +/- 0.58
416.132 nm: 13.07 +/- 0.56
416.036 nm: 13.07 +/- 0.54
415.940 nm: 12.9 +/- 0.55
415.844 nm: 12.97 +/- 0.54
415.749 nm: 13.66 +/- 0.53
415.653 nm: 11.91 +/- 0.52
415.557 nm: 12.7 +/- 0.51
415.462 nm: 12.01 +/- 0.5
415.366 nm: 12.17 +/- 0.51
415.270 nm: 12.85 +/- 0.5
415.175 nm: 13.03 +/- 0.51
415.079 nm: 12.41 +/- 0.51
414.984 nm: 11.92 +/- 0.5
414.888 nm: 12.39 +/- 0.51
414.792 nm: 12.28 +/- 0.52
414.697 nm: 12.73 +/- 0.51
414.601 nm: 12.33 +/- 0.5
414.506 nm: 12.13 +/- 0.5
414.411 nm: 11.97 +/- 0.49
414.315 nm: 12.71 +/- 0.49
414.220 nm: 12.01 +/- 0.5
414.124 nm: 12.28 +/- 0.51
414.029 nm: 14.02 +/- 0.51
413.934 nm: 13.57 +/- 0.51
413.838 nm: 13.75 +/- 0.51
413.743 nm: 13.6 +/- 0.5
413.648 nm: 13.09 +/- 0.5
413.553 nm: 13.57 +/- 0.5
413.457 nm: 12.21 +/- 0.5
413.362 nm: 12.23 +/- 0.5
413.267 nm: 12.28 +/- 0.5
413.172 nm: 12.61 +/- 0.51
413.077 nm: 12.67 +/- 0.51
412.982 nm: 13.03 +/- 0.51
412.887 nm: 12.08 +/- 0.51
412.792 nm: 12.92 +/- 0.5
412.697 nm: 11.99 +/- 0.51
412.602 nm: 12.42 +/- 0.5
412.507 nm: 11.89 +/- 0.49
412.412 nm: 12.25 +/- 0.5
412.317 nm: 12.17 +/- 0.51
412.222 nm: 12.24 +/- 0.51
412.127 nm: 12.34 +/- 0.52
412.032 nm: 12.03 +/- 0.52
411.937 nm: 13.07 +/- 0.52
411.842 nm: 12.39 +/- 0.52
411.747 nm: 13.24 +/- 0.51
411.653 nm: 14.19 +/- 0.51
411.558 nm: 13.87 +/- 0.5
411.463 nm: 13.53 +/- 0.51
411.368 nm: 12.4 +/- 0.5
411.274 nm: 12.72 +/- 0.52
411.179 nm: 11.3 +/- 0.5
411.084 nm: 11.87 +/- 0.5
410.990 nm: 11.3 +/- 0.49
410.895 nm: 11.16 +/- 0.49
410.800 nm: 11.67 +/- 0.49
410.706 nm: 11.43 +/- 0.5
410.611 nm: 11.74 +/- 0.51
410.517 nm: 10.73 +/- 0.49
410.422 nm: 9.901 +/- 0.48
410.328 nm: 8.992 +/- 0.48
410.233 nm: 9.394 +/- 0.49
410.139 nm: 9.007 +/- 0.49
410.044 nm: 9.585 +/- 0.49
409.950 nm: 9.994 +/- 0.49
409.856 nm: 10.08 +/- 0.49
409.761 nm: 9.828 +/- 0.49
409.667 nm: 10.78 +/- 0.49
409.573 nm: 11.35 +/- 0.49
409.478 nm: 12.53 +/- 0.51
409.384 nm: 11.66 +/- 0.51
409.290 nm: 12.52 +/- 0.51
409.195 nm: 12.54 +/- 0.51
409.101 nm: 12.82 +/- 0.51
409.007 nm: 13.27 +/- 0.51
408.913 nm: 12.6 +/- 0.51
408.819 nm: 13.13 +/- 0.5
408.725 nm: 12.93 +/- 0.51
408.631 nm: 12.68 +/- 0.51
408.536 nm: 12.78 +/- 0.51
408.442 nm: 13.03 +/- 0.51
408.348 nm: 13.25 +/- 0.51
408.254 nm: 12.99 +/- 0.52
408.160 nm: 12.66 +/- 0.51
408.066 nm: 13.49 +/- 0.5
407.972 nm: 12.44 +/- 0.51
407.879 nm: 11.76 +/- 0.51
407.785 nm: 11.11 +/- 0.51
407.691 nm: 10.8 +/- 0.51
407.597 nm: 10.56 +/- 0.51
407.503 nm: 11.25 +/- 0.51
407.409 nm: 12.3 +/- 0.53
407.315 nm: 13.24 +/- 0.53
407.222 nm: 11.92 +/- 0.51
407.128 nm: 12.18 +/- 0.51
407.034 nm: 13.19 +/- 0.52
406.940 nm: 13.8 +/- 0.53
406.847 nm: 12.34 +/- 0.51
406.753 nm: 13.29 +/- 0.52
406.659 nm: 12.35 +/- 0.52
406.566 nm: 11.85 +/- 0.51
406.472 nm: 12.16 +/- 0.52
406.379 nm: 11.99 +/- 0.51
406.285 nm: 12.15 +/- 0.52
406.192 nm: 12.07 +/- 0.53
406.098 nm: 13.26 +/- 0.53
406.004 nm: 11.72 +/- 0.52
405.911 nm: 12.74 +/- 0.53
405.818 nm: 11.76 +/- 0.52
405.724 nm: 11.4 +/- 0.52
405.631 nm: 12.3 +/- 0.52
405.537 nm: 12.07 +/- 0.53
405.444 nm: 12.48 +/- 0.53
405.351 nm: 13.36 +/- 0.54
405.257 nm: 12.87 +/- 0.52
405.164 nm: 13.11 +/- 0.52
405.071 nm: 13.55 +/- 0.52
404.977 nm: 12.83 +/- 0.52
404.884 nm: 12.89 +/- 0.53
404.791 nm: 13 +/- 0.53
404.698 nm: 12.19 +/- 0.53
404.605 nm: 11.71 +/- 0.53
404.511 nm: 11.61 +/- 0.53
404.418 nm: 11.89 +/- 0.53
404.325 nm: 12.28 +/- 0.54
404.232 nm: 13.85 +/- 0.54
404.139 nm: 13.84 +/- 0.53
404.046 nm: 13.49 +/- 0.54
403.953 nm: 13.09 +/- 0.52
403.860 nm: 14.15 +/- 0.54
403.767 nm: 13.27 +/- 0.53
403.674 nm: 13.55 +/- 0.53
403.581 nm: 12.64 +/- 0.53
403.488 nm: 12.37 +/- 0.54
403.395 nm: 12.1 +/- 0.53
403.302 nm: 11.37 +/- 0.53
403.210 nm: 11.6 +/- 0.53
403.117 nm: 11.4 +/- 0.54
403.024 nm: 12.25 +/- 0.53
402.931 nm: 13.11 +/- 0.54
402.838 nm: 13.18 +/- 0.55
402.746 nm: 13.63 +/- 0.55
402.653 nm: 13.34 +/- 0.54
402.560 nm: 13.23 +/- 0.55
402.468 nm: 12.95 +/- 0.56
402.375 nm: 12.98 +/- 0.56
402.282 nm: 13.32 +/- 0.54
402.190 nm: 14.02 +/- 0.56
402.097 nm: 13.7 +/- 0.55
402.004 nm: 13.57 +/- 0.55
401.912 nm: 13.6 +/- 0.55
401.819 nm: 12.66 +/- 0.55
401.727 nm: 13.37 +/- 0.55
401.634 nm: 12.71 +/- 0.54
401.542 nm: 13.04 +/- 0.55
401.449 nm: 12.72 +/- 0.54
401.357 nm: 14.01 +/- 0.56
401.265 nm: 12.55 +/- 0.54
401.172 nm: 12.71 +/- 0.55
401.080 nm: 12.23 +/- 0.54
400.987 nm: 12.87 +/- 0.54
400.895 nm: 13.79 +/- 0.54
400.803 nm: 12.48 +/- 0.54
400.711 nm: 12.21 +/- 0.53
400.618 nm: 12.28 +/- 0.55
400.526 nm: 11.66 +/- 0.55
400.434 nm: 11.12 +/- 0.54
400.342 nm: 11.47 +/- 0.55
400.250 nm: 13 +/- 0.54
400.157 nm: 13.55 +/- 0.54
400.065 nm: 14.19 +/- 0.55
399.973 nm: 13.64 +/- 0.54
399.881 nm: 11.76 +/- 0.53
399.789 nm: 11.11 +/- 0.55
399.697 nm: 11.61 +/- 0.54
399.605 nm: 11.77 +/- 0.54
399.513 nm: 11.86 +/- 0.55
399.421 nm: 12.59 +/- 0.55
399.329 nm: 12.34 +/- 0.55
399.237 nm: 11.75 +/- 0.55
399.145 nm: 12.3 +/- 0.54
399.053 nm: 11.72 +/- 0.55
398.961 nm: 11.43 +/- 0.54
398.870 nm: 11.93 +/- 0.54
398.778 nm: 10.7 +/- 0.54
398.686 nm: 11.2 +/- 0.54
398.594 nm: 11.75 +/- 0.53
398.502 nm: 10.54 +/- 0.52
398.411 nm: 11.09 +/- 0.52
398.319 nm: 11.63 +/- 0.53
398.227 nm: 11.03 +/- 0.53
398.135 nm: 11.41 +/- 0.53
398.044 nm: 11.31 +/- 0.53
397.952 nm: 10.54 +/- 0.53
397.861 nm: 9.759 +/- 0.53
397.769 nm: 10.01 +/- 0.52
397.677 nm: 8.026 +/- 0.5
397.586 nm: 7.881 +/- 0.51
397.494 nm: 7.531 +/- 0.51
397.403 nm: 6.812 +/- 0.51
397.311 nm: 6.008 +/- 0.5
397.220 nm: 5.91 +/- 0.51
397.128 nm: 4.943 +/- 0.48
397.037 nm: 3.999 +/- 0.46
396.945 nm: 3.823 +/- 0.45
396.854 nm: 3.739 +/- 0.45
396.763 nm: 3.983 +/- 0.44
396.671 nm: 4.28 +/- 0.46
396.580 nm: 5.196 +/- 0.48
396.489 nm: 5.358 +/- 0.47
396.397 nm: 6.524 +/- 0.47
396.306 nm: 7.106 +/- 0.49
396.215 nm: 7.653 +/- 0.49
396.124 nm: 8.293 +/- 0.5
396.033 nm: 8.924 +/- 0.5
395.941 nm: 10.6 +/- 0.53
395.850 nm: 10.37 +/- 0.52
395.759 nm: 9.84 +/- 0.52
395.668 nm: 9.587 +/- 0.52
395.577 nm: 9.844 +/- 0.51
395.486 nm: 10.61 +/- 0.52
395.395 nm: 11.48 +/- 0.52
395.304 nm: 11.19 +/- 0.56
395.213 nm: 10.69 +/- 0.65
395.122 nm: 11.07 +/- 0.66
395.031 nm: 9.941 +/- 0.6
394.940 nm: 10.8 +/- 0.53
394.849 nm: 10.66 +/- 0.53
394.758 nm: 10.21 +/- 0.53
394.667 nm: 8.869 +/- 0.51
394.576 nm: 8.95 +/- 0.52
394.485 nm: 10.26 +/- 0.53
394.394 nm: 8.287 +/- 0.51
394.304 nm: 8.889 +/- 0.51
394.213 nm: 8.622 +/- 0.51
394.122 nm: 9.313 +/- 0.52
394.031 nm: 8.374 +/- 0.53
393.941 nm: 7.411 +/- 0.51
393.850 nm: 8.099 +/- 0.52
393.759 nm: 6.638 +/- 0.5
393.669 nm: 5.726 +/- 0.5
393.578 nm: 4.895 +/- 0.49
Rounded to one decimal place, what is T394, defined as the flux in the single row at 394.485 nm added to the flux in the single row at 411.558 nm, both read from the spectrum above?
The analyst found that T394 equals 24.1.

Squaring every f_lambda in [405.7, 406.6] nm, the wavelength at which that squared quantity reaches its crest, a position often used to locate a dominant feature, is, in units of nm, 406.098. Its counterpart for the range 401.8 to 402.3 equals 402.190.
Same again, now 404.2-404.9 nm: 404.232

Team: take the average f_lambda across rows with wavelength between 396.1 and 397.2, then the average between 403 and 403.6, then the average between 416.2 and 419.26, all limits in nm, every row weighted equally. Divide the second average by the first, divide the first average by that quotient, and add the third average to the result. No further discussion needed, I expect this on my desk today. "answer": 15.4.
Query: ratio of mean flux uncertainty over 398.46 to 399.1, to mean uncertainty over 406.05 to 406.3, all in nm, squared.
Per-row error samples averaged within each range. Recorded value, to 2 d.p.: 1.04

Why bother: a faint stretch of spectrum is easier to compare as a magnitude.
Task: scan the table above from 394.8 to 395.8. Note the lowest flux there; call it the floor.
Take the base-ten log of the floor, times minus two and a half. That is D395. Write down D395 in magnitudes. -2.45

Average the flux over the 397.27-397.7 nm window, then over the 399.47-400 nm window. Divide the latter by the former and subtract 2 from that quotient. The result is -0.35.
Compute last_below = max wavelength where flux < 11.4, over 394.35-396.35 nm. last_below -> 396.306 nm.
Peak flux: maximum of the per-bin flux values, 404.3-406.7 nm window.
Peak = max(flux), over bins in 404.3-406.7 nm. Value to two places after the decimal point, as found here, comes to 13.55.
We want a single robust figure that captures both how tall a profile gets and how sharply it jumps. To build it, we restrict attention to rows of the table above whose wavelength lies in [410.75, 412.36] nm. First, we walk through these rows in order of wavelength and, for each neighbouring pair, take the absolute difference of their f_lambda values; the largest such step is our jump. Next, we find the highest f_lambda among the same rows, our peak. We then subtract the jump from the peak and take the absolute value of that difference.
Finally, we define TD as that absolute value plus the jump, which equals 14.2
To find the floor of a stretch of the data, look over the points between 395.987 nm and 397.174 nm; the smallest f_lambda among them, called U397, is 3.739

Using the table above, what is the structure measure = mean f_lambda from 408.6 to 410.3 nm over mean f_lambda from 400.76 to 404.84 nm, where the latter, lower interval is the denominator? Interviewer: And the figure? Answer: 0.89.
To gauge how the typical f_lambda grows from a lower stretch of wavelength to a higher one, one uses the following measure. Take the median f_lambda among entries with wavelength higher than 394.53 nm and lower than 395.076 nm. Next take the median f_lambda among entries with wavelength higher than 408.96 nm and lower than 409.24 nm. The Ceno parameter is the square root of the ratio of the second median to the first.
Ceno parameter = 1.13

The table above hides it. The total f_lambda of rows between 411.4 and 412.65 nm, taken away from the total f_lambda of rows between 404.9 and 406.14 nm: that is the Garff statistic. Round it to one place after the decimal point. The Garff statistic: -2.2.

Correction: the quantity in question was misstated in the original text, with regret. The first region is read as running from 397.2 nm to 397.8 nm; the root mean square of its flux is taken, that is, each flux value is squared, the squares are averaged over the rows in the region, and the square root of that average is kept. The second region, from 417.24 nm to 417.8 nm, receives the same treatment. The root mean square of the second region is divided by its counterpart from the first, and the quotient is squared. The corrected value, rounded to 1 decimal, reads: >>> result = 2.6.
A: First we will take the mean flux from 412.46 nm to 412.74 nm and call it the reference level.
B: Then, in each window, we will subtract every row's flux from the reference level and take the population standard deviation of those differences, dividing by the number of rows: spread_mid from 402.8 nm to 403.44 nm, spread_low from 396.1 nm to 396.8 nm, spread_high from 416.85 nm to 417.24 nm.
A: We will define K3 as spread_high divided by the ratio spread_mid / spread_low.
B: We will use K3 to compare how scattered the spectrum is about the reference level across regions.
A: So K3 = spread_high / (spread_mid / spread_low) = 1.0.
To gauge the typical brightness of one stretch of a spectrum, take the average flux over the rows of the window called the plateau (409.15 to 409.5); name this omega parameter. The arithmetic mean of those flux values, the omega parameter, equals 12.3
